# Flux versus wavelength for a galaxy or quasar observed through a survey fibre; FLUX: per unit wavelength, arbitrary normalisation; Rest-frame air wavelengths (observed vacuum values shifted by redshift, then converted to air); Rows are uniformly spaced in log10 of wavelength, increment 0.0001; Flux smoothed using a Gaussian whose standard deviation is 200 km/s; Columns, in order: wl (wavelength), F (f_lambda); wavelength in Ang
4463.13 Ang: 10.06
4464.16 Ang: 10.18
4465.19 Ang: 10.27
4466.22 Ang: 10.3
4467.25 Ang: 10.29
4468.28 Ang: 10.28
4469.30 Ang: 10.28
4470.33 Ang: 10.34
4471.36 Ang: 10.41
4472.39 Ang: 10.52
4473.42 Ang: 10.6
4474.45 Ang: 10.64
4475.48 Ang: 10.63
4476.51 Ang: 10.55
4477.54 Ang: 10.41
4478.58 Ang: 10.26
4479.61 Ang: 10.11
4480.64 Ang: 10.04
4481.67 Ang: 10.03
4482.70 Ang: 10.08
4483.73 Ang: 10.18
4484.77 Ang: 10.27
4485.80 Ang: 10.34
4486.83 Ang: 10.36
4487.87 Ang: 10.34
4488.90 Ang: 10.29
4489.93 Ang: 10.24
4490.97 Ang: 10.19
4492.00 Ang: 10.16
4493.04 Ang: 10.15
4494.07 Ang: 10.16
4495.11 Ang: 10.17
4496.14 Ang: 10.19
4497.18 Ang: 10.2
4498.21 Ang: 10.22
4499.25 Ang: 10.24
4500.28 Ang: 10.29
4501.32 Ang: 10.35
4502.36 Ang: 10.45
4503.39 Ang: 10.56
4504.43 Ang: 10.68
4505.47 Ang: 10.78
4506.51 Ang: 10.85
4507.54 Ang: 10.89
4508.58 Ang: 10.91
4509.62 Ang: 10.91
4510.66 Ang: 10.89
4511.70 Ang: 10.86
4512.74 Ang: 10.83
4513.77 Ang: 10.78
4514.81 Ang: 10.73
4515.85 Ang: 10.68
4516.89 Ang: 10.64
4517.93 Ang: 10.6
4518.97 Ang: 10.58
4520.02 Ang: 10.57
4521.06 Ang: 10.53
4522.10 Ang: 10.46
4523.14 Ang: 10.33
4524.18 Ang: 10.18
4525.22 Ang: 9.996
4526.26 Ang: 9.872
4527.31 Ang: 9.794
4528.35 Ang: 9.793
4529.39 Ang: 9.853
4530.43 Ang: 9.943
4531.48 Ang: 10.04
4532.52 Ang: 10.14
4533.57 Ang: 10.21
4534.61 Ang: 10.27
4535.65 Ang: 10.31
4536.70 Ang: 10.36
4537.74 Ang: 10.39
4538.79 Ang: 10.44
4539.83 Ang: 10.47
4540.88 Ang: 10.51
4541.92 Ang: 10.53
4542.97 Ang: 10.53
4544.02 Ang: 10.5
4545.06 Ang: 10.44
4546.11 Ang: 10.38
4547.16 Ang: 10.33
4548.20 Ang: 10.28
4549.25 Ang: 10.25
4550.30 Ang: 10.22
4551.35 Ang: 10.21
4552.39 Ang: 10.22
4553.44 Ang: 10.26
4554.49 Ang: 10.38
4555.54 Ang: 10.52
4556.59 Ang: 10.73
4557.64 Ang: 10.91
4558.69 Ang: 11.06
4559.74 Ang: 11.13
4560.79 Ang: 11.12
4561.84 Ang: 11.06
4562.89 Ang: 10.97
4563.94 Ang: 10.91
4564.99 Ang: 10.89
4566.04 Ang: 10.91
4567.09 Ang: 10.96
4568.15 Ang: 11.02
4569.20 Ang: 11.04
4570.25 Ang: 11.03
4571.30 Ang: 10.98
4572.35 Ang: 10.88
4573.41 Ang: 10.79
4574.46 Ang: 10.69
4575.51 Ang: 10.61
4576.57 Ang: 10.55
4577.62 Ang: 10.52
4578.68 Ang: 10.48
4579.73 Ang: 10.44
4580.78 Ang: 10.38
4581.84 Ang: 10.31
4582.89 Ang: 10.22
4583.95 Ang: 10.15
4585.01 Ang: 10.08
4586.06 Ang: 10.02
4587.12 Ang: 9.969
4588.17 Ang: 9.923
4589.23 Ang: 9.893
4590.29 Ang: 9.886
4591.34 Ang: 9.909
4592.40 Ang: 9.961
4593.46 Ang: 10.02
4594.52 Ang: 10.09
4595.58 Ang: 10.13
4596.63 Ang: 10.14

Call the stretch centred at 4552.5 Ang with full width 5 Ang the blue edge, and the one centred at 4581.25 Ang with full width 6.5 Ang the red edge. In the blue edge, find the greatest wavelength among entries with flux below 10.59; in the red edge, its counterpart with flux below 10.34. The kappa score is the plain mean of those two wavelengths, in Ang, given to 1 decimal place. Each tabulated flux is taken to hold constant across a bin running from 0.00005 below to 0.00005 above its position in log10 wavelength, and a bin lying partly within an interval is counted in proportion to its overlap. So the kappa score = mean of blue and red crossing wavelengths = 4569.2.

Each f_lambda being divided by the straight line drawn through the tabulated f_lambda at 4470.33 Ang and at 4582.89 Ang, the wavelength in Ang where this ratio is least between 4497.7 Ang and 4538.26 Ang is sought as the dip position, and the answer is 4527.31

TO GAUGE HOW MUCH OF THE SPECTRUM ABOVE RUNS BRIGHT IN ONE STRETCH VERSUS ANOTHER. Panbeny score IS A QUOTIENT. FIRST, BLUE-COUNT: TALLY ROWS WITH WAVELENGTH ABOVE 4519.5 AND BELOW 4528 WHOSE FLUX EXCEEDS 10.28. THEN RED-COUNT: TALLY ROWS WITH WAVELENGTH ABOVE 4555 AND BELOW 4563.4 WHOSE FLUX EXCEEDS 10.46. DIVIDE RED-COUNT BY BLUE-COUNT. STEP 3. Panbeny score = 2.0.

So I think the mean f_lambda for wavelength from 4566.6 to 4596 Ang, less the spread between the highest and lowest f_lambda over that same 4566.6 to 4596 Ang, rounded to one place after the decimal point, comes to 9.2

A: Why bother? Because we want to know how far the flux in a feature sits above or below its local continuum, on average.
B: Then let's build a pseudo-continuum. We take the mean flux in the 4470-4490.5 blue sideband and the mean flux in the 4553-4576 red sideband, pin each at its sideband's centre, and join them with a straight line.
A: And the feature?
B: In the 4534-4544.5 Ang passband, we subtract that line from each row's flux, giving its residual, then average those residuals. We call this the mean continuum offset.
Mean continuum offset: -0.27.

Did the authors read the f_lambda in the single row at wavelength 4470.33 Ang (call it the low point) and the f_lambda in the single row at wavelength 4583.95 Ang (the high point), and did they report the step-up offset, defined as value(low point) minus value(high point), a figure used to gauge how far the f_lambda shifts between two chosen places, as 0.19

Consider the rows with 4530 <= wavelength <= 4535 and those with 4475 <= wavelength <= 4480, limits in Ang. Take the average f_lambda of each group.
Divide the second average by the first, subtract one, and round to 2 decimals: 0.03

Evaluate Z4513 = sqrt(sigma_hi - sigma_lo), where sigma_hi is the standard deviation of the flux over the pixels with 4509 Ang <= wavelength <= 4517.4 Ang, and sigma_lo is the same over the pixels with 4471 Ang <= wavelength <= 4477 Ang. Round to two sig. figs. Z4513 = 0.12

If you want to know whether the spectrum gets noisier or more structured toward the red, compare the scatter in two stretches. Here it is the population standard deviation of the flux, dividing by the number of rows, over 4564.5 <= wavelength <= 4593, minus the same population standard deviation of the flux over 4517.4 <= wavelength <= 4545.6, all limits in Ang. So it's 0.15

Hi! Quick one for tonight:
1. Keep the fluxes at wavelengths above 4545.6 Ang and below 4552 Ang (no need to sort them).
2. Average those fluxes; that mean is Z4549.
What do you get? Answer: 10.28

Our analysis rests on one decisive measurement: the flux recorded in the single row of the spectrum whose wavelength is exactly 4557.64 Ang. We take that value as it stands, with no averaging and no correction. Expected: 10.91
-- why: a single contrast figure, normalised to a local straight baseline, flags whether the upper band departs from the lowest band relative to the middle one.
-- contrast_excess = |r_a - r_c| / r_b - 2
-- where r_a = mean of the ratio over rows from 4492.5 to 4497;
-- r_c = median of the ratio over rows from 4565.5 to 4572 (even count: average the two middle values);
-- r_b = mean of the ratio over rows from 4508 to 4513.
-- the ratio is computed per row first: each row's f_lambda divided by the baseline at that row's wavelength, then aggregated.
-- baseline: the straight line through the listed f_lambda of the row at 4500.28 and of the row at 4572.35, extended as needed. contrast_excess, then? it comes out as -1.98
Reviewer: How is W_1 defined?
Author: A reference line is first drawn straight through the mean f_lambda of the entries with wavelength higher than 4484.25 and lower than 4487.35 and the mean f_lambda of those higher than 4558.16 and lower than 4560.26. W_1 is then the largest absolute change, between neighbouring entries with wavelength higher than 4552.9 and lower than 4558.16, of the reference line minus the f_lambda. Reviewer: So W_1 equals 0.20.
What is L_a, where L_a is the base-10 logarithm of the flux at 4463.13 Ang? 1.003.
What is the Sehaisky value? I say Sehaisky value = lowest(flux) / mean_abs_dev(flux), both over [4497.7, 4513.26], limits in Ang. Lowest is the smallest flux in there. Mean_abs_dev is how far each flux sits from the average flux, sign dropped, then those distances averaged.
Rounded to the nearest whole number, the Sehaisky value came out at 43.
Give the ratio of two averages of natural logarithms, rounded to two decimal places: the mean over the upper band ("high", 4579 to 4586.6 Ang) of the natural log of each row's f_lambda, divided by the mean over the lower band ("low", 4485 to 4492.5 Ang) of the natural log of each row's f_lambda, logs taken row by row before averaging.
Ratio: 1.00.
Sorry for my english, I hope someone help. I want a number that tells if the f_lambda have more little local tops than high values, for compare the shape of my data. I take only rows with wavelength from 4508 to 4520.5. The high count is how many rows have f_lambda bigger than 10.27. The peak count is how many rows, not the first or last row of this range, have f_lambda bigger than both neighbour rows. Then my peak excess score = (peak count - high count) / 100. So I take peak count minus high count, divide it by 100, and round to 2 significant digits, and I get -0.12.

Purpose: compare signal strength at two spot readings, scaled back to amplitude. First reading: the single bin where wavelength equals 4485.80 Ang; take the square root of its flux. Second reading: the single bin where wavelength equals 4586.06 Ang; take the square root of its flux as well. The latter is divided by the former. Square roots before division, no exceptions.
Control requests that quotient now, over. 0.98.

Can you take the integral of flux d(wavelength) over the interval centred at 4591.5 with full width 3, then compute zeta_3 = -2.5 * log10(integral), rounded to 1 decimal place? -3.7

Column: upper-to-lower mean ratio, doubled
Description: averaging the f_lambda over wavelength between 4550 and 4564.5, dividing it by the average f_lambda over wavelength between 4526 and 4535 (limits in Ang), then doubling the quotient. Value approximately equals 2.14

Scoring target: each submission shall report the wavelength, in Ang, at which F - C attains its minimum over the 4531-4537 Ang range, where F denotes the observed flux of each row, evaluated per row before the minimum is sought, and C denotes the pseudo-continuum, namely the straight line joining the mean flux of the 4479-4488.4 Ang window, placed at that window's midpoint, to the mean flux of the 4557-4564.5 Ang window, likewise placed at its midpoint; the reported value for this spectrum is 4531.48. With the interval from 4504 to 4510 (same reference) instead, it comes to 4504.43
